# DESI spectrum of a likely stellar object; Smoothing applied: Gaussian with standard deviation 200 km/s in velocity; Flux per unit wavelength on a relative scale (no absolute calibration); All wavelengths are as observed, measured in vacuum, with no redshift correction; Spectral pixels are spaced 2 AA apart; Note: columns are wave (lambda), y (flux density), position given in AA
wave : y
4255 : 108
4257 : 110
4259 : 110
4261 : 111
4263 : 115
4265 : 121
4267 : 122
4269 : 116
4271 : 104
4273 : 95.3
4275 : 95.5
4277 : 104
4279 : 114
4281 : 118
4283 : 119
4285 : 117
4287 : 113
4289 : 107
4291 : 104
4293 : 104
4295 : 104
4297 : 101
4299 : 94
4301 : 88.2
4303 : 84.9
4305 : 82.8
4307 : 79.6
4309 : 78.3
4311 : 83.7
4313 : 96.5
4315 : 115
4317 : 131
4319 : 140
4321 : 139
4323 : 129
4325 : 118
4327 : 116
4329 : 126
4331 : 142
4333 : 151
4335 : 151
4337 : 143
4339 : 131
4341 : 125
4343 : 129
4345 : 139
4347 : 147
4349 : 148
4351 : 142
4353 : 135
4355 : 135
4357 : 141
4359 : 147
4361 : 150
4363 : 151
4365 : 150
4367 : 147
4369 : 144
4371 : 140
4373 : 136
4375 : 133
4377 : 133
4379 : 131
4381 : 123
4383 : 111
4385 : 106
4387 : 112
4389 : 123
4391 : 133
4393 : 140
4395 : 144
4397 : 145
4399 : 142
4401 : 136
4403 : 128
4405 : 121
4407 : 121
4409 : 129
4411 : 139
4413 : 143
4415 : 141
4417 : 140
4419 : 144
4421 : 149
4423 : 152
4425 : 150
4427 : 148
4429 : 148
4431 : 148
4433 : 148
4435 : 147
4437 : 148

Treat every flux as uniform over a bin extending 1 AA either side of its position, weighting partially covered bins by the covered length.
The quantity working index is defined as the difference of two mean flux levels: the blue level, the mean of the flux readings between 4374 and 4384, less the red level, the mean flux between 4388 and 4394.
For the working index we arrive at -6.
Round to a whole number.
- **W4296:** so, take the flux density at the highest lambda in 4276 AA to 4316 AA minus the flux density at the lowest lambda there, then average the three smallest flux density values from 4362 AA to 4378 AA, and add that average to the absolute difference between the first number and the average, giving 257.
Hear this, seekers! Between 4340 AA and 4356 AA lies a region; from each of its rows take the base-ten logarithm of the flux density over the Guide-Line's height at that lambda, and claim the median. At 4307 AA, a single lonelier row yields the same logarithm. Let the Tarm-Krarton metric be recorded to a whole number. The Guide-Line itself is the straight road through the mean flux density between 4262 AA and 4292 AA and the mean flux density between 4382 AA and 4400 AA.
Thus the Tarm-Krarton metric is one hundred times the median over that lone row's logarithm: -31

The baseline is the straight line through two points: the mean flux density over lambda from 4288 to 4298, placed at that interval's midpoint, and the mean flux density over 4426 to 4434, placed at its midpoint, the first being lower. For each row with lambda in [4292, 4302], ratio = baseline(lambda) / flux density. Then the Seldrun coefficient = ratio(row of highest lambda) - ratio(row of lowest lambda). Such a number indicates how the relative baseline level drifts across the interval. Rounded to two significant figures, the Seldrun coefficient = 0.21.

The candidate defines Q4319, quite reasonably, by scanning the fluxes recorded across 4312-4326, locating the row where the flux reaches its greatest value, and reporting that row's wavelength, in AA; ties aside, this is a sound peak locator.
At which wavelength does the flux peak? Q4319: 4319 AA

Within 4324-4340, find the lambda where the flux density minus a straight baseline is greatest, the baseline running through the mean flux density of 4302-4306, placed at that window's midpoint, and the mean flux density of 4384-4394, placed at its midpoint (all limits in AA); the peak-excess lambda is 4333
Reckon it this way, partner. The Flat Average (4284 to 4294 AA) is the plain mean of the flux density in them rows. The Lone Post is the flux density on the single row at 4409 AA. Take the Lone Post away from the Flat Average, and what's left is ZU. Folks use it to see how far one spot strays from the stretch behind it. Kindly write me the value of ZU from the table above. -20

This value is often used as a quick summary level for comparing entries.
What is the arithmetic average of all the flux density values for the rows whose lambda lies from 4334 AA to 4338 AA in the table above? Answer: 147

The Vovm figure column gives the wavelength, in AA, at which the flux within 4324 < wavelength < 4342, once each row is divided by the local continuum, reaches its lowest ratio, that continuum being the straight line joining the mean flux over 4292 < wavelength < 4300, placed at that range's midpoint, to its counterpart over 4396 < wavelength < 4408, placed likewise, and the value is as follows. 4327 AA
